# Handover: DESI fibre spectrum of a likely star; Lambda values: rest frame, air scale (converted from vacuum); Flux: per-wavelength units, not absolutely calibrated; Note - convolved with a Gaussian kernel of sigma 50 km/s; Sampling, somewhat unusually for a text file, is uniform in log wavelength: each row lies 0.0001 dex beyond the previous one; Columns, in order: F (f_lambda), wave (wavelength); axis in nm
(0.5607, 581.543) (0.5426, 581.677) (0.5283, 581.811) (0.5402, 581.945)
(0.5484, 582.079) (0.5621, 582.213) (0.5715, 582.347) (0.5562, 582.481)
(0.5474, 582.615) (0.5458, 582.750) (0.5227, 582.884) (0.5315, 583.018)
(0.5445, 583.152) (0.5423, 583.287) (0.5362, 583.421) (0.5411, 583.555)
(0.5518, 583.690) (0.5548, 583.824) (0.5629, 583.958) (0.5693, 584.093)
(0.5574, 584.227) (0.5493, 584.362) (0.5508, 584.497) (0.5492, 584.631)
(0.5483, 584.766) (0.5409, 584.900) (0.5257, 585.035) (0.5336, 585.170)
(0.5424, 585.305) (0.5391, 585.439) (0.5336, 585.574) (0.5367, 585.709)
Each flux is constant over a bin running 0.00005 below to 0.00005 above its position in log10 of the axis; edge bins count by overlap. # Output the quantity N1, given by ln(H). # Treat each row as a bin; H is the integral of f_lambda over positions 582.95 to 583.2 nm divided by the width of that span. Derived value -0.619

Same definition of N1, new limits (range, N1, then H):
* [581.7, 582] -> -0.625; 0.535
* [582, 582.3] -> -0.587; 0.556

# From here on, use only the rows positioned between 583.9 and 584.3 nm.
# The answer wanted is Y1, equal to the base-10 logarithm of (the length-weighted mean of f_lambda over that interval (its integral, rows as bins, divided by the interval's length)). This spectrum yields -0.250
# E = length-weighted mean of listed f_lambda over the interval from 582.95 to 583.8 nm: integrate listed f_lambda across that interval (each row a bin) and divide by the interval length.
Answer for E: 0.542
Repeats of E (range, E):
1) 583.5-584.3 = 0.556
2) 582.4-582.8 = 0.550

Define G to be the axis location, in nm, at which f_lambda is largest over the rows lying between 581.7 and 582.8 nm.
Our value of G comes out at 582.347 nm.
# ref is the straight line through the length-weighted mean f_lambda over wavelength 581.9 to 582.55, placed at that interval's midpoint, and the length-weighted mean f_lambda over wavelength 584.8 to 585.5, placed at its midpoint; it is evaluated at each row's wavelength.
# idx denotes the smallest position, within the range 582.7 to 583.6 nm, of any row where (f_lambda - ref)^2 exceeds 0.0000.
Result 582.750 nm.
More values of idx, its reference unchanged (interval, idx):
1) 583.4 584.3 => 583.421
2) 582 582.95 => 582.079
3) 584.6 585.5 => 584.631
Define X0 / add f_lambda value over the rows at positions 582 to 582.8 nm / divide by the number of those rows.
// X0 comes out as 0.555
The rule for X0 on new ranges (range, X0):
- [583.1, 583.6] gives 0.541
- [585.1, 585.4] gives 0.538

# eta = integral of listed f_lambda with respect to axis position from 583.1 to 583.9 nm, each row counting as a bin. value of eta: 0.436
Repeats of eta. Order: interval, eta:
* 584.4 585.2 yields 0.434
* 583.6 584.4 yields 0.446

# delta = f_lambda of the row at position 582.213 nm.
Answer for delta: 0.5621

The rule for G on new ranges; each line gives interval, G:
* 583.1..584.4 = 584.093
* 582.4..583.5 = 582.481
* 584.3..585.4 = 584.497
